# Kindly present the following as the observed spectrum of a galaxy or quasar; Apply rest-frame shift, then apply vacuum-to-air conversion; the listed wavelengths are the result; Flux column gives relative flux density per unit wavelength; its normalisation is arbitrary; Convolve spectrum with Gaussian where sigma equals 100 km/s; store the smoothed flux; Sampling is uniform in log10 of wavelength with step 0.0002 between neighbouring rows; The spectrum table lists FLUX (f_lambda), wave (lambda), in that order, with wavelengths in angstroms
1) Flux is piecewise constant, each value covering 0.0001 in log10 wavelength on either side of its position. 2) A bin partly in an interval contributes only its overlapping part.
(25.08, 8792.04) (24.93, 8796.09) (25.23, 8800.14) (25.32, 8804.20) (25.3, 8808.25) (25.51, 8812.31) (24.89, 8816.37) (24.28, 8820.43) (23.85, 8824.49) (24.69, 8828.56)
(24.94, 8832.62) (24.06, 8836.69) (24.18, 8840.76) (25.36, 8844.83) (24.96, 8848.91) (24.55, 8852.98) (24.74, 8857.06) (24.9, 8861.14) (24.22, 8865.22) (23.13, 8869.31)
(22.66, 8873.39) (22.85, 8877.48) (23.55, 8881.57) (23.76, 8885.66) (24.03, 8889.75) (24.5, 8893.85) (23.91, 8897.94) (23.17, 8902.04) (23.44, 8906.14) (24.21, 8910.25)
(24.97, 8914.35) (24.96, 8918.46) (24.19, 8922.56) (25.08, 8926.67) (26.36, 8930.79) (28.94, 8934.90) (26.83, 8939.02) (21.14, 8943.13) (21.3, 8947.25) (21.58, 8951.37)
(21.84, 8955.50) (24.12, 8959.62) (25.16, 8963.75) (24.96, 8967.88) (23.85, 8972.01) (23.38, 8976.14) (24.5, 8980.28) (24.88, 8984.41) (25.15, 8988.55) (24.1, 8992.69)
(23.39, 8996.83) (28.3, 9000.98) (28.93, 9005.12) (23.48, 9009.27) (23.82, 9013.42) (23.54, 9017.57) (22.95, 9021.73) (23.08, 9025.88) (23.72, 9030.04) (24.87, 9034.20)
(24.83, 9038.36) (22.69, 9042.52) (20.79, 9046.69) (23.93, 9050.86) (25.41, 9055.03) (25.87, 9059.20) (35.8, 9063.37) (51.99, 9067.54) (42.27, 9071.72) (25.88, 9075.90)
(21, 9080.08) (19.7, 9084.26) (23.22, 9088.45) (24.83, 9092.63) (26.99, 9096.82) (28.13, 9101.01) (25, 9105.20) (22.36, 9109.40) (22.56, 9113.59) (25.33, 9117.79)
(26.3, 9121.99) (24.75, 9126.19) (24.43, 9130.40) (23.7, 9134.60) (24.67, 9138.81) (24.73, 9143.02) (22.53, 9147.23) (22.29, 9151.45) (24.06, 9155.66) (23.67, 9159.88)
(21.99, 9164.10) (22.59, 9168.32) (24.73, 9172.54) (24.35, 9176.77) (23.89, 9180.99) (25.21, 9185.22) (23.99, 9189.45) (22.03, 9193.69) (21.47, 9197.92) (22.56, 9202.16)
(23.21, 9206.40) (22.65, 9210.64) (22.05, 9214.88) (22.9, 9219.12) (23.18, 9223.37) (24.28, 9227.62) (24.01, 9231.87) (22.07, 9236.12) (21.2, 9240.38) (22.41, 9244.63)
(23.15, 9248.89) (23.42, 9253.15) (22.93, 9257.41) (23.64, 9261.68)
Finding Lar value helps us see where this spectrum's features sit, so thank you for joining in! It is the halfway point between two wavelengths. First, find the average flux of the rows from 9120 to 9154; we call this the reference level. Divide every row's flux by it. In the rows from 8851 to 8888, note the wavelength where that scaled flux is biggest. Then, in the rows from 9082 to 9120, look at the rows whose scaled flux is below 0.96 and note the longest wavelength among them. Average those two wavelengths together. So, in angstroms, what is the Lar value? 8987.4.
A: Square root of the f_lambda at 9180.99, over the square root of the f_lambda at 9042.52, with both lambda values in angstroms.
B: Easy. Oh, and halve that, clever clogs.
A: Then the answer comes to 0.51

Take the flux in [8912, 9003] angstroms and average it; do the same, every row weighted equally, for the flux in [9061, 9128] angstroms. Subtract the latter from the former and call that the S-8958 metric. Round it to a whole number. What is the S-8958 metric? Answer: -3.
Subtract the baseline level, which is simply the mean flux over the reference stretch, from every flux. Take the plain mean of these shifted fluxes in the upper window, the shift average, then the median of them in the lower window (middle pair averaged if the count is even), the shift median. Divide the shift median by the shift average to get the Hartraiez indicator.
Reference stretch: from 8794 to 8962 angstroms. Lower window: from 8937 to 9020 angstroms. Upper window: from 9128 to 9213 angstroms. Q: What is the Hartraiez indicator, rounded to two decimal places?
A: 0.38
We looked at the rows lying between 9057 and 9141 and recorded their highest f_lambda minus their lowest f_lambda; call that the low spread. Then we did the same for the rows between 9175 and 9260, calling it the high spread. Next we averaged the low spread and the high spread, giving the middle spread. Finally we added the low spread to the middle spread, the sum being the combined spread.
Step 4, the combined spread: 50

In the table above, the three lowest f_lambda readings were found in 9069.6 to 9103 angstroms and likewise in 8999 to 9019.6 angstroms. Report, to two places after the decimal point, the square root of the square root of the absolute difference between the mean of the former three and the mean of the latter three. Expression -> 1.23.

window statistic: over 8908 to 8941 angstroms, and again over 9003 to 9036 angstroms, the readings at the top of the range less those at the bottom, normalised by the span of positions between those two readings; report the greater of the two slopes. 0.091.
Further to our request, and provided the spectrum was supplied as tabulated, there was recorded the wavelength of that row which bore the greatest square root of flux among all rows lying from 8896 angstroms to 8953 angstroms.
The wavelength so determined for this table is 8934.90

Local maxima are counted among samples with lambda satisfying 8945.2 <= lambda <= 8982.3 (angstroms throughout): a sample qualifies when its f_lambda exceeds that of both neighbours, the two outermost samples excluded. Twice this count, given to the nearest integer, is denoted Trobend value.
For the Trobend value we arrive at 2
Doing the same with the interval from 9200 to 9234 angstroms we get 4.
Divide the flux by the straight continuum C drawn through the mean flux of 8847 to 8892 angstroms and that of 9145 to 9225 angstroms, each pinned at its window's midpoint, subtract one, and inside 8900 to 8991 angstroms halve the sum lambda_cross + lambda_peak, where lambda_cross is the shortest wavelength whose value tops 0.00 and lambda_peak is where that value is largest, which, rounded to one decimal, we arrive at 8922.6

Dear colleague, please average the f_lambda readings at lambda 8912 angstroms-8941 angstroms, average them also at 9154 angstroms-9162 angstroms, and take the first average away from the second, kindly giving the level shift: -2.0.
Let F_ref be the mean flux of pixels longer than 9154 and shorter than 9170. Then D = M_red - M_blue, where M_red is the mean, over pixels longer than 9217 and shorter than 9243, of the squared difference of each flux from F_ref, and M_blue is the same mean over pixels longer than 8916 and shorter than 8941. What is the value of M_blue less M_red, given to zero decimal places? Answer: 10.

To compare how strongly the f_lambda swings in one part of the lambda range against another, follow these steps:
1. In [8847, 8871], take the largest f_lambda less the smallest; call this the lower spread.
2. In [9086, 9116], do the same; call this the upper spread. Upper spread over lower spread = 3.2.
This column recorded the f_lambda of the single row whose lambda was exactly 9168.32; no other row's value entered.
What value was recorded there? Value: 22.59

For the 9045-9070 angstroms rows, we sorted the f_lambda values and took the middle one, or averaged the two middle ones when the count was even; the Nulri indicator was 25.6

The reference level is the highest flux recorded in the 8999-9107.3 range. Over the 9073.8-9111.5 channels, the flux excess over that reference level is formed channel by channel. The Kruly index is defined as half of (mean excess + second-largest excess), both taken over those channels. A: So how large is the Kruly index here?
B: -26.4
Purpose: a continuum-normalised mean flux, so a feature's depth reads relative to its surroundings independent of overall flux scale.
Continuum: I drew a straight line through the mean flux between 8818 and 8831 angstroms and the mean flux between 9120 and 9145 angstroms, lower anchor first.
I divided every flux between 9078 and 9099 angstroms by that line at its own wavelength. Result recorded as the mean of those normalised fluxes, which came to 0.94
